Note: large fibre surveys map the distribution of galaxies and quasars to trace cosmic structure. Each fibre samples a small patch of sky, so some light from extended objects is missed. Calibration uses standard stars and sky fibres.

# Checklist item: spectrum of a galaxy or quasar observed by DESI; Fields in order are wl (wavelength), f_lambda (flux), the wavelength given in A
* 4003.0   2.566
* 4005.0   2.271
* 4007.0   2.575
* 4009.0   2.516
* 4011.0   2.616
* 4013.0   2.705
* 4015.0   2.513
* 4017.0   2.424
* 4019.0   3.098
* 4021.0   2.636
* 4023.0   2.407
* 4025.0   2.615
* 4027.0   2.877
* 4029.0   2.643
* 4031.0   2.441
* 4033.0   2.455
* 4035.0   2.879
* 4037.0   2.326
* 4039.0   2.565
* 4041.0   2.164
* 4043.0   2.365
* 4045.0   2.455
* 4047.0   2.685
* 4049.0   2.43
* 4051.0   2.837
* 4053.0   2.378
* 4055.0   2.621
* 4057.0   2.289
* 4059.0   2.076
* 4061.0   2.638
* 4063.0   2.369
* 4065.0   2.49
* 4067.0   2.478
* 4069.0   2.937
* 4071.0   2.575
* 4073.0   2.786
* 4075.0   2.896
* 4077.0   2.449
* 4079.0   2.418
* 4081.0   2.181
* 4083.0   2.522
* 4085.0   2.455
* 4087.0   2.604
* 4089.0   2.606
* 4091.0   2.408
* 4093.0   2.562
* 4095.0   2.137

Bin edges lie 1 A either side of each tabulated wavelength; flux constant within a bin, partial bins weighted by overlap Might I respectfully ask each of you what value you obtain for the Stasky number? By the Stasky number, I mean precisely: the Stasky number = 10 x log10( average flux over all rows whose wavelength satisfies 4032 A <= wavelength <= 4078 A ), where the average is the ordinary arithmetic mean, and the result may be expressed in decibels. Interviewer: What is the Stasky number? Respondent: 4.03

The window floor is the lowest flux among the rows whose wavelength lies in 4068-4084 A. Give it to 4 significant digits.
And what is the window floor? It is 2.181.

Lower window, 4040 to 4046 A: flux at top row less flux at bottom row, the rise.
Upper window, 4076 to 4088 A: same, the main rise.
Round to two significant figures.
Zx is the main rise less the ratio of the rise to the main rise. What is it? -1.7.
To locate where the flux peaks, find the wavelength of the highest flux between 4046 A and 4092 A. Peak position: 4069.0 A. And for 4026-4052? 4035.0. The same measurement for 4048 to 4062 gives 4051.0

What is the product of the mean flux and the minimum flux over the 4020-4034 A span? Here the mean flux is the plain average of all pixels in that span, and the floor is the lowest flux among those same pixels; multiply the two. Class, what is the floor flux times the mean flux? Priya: 6.21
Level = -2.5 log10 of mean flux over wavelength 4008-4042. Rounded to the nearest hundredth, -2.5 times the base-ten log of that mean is -1.03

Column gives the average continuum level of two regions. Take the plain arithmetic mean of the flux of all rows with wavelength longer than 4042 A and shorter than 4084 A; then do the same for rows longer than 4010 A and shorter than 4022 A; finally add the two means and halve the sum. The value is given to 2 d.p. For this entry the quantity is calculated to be 2.59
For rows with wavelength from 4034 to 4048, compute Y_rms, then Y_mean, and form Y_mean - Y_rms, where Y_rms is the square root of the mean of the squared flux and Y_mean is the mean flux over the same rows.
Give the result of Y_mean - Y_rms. -0.0099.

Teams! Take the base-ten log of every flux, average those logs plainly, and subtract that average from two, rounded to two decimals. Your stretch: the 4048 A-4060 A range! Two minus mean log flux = 1.61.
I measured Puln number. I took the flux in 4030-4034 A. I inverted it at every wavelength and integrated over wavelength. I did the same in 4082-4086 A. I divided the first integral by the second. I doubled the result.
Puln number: 2.03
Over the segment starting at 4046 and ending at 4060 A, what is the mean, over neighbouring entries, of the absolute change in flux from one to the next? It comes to 0.32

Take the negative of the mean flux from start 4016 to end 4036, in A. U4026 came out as -2.65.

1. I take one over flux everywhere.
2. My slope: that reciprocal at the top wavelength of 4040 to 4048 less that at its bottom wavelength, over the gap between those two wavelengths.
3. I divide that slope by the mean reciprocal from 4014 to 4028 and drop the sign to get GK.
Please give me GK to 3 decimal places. 0.039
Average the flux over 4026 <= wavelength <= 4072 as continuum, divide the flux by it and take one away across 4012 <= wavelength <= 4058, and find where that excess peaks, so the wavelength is 4019.0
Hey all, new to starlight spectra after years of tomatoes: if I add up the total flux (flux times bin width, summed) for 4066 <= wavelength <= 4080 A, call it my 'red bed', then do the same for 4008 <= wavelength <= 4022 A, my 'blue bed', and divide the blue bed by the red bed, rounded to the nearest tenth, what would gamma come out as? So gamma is 1.0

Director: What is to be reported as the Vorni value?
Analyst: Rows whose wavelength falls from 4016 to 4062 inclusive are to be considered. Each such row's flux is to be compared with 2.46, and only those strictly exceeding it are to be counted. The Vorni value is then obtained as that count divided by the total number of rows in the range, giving 0.48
